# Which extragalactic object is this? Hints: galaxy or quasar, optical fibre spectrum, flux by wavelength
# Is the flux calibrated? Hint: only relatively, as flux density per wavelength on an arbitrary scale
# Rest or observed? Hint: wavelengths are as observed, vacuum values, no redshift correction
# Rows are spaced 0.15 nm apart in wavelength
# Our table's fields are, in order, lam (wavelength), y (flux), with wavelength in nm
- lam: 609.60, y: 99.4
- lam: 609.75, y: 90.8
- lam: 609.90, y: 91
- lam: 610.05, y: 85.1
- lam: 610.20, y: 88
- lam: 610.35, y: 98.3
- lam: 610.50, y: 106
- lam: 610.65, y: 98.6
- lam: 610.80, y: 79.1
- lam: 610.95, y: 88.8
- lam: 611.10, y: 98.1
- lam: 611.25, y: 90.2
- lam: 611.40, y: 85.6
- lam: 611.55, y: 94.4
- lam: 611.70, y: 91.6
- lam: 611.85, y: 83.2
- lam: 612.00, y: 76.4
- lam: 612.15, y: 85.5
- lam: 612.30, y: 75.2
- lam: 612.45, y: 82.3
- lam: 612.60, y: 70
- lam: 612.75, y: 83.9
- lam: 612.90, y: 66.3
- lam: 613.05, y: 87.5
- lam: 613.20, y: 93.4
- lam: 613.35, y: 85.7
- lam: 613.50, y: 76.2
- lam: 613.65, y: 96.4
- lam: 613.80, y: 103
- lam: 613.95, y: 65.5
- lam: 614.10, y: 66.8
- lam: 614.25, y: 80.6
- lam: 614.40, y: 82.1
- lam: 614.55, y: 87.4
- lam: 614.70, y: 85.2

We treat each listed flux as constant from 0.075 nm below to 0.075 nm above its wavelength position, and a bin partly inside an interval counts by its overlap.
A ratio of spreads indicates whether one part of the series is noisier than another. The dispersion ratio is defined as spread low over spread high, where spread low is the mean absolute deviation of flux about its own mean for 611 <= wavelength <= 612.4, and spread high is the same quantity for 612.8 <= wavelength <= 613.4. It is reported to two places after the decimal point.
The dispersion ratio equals 0.72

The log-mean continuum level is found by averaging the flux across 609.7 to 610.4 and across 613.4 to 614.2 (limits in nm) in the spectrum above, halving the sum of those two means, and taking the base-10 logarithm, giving 1.935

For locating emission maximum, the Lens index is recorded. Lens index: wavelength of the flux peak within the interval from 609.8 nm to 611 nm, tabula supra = 610.50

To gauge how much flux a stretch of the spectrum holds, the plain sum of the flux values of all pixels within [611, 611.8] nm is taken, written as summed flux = 460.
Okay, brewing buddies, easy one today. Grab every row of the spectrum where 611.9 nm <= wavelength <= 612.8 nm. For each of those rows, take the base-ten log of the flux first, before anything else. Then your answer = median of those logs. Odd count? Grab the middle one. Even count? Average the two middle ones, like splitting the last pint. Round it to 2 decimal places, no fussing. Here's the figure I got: 1.90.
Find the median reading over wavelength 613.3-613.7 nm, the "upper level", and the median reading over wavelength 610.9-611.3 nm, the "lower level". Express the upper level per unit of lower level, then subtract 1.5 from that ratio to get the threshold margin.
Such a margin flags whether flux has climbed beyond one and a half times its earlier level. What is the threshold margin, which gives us -0.55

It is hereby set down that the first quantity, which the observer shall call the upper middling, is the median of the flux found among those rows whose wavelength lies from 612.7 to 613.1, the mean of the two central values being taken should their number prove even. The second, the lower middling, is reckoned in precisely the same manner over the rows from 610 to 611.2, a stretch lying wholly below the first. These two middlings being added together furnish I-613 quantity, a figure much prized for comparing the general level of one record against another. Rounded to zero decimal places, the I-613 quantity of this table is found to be 177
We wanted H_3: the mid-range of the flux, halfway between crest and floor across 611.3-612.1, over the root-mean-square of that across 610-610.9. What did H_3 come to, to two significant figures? 0.92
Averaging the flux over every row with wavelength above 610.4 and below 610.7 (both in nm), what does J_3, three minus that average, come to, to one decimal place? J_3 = -99.3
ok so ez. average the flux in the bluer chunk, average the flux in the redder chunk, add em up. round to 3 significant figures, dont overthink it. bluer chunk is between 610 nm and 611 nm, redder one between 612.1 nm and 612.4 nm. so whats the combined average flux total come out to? 172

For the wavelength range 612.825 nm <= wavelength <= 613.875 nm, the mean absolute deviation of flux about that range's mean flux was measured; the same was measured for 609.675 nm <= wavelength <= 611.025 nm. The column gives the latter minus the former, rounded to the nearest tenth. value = -3.2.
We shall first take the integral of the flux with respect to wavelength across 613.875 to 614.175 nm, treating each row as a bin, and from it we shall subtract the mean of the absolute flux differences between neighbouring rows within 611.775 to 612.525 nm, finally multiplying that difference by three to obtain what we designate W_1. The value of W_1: 35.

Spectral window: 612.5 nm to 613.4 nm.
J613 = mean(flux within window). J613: 81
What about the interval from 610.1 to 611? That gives 93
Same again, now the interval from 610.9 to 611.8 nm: 91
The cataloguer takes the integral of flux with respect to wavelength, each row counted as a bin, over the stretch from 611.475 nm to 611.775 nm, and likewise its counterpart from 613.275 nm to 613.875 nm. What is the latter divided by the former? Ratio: 1.9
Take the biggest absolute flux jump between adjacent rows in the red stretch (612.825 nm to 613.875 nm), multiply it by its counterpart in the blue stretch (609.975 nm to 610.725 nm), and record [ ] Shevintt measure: 218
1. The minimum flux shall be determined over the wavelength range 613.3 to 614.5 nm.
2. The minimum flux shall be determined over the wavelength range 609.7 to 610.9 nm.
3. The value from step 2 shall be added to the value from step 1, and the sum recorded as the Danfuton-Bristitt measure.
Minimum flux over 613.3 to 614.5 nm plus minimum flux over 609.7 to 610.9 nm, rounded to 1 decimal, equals 144.6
